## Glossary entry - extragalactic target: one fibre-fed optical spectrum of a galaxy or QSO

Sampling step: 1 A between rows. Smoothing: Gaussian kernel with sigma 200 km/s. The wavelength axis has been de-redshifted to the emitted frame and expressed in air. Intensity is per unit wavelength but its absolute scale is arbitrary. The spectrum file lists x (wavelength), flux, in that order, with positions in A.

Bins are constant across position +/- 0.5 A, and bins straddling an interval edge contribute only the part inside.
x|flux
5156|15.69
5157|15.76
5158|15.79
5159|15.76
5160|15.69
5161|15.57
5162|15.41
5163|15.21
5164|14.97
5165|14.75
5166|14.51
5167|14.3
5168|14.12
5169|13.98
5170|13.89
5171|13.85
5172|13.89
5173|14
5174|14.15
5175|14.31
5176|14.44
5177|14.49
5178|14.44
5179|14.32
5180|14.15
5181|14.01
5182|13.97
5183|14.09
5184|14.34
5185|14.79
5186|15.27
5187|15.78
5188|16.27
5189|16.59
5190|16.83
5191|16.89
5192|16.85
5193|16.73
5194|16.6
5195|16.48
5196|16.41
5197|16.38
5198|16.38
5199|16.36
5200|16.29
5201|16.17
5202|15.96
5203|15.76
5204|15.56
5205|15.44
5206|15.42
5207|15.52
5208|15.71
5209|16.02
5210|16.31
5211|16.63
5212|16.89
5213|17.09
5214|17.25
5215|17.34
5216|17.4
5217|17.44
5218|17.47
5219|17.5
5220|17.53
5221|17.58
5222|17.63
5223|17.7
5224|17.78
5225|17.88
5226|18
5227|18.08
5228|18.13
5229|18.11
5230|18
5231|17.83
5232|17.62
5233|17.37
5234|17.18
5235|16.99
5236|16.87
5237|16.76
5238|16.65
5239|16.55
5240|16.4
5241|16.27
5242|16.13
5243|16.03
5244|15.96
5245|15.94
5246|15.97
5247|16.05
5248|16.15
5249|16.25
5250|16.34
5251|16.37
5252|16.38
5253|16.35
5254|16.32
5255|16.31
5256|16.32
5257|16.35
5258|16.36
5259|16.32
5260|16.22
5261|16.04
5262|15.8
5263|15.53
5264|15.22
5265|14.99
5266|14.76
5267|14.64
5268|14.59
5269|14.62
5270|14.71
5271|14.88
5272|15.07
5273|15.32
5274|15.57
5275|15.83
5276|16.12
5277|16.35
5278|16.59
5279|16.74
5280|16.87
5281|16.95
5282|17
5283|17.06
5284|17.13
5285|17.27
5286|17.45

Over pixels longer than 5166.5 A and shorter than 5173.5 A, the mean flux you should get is 14.0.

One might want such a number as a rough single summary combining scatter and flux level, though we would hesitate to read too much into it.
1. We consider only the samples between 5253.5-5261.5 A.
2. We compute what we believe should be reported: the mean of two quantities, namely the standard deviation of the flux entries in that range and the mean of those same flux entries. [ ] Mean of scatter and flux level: 8.2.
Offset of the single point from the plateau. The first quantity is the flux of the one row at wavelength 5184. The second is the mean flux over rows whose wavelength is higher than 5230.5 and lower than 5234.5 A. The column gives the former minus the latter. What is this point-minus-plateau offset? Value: -3.2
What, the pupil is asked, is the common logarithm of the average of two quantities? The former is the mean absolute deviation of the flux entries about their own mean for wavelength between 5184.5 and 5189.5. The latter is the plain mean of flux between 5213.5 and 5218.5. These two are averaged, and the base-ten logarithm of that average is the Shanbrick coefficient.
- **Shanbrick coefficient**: 0.95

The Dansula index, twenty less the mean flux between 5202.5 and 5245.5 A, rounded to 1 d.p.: 3.1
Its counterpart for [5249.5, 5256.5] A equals 3.7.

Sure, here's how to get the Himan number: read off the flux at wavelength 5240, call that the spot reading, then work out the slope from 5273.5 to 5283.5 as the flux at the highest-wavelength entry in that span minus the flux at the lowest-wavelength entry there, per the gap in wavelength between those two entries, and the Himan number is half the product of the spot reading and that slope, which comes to 1.4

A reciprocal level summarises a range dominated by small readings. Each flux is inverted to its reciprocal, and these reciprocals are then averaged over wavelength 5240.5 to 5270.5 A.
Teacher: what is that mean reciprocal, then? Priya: 0.0632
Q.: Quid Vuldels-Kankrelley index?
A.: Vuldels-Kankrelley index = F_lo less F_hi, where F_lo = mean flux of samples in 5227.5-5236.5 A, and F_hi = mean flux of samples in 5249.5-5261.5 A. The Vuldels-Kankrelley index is 1.3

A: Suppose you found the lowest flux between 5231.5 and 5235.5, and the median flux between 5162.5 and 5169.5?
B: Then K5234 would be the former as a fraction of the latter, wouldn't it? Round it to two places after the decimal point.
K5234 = 1.17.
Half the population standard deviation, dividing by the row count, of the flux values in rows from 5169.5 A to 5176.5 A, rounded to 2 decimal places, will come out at 0.11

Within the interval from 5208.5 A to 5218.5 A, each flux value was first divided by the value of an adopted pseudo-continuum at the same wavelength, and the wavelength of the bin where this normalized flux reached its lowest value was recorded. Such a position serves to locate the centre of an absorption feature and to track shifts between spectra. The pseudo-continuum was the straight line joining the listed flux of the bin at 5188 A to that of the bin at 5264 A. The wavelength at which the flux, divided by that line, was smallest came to 5209 A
